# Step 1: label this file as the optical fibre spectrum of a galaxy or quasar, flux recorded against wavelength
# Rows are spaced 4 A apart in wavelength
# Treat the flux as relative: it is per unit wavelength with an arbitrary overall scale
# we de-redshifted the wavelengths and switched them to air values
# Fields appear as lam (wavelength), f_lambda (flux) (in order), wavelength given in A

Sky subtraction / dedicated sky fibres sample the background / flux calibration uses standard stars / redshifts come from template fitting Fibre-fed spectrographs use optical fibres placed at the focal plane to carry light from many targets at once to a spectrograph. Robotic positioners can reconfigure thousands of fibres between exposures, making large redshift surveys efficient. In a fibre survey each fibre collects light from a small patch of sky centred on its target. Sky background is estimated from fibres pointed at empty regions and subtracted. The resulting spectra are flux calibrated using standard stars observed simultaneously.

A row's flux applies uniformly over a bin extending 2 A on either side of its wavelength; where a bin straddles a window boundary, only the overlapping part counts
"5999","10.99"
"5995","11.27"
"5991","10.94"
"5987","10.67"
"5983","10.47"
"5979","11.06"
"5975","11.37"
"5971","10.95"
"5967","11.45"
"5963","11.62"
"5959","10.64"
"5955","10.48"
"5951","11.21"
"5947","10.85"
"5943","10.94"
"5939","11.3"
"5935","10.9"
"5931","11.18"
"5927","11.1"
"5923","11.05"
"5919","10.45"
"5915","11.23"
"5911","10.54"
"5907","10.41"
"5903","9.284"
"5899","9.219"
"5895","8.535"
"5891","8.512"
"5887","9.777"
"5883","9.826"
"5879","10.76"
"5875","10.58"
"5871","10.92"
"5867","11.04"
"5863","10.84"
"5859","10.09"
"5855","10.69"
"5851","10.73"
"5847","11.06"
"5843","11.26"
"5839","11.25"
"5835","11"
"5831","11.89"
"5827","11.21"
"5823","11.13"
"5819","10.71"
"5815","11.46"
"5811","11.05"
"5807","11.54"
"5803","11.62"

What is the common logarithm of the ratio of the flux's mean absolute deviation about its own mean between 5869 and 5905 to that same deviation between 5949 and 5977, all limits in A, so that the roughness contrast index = 0.32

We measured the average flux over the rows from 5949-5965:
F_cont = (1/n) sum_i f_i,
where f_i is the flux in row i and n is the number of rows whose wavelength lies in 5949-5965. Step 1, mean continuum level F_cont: 11.0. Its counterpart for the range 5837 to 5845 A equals 11.3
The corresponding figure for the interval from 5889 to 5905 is 8.9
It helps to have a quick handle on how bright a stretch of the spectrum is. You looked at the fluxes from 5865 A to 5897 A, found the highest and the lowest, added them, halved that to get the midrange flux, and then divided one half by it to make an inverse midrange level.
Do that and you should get 0.0511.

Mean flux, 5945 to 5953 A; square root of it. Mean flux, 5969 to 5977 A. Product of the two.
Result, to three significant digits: 37.1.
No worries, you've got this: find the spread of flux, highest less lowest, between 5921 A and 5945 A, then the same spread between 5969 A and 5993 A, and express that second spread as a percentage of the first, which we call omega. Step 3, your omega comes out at 225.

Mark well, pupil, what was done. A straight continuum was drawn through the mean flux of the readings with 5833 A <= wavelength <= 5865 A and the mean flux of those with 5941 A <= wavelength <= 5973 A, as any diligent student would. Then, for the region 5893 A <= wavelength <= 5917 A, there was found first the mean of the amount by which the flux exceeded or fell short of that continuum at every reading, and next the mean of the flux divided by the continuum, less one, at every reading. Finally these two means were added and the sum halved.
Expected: -0.59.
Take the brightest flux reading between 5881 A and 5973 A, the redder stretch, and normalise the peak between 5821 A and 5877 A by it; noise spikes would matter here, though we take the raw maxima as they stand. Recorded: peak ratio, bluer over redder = 1.02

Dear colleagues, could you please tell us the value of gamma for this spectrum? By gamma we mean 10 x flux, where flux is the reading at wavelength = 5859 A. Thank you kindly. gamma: 101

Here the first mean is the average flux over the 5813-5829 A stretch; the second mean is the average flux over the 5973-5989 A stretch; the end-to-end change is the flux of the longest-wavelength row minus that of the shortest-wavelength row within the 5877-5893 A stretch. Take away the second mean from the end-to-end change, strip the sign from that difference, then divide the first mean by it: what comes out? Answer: 0.85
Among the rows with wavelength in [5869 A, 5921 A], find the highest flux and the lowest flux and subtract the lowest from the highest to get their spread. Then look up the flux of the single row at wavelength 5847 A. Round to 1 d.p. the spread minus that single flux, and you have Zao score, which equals -8.3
